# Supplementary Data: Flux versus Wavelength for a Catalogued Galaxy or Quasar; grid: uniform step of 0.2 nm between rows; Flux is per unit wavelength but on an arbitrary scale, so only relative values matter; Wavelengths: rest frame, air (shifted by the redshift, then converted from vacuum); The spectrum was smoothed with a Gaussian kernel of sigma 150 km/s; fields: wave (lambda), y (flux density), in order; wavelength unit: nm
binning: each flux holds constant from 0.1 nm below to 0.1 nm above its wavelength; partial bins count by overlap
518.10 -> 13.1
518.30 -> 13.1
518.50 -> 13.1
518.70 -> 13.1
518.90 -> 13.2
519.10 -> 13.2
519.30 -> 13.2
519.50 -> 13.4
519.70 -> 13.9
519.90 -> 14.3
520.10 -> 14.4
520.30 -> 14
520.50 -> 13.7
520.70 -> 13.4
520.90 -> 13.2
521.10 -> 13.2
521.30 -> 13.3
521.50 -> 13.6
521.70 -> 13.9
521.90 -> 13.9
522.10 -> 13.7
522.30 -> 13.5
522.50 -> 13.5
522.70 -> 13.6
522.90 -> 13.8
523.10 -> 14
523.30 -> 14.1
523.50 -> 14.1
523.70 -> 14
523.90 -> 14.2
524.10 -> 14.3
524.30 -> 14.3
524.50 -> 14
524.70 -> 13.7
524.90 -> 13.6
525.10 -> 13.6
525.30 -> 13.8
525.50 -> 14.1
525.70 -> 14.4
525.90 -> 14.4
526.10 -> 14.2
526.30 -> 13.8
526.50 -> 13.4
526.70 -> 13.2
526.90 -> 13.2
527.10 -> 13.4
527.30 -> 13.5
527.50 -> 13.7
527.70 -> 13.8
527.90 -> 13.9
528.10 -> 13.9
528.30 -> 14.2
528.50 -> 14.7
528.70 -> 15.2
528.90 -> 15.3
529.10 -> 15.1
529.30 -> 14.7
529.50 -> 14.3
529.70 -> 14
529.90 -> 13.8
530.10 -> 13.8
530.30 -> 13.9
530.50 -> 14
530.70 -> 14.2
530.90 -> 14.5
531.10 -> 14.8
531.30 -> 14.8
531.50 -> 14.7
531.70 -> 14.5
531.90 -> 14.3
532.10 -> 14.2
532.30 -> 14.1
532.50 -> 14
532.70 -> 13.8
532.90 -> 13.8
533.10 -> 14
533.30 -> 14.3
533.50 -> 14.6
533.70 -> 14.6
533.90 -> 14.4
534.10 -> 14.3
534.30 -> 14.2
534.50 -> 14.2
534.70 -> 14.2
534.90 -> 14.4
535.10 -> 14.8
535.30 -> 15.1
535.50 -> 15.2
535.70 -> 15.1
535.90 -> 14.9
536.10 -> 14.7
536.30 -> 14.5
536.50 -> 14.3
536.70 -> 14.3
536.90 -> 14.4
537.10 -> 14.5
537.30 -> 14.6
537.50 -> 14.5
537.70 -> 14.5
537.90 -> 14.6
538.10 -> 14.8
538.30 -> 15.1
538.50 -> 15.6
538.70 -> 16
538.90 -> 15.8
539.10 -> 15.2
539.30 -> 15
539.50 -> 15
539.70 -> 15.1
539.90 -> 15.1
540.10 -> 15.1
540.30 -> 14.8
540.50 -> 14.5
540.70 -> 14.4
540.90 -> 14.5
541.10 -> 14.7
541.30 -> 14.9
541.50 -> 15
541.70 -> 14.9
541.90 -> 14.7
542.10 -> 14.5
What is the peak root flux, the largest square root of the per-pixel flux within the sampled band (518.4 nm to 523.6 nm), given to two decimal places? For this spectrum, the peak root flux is 3.79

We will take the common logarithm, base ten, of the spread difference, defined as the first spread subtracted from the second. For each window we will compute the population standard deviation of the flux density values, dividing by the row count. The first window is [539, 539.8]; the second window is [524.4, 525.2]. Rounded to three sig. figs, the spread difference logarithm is -1.09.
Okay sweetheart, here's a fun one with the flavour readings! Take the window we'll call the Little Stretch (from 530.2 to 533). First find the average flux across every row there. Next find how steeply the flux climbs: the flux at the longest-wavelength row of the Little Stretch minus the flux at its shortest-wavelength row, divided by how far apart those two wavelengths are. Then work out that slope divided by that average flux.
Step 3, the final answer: -0.003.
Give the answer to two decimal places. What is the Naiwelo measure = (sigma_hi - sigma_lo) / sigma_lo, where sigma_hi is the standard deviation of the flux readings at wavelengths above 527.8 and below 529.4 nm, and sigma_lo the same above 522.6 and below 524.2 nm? 1.54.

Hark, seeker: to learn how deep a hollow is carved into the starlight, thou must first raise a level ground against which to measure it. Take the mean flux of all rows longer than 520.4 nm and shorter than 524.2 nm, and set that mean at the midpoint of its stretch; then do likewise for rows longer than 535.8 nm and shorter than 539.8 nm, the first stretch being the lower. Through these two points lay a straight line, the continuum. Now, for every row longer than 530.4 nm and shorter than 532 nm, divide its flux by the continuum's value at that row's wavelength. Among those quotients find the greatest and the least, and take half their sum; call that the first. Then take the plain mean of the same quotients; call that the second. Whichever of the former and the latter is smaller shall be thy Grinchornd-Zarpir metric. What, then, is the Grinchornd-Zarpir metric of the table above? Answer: 1.00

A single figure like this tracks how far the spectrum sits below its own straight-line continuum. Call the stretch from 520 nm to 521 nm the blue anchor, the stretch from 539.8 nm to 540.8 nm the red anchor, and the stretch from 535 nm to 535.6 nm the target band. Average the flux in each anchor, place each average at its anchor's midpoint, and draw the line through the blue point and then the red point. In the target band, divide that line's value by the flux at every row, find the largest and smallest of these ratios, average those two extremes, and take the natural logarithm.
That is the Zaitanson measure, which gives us -0.033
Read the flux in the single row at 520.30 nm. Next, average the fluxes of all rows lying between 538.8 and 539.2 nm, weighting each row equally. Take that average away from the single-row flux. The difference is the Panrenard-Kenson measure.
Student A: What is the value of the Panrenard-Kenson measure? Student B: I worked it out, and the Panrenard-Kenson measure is -1.5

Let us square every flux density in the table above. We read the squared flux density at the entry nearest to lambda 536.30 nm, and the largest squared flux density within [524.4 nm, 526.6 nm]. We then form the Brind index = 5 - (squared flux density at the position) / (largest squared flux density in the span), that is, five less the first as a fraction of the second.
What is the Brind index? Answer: 3.99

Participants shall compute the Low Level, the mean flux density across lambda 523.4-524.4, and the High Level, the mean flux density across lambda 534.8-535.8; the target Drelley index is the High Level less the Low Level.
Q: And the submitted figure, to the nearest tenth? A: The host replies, 0.7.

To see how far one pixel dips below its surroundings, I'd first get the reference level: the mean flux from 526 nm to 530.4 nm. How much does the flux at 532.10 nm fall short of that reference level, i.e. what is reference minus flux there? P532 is -0.15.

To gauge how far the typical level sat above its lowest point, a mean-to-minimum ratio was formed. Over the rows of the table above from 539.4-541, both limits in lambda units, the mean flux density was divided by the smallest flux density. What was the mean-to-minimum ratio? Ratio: 1.03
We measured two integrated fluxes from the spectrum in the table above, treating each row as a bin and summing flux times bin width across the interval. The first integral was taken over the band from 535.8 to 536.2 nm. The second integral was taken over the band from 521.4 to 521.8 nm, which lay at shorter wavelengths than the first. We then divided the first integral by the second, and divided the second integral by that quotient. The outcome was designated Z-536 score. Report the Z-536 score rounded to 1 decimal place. 5.1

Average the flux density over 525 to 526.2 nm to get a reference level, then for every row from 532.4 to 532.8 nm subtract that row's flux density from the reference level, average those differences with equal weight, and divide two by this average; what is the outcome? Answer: 11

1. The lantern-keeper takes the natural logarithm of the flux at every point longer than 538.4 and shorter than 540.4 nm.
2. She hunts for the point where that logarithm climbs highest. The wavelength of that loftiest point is 538.70 nm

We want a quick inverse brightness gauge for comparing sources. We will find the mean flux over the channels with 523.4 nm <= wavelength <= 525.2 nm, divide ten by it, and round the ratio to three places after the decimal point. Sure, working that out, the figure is 0.715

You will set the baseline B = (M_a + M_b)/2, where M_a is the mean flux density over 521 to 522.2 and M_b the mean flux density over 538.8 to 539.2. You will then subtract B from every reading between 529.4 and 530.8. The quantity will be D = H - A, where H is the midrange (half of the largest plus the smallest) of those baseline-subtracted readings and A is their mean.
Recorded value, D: 0.05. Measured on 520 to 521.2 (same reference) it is 0.15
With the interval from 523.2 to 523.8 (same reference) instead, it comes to -0.02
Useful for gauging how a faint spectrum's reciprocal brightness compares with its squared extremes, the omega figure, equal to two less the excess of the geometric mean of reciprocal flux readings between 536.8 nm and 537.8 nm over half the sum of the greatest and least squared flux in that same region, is 212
